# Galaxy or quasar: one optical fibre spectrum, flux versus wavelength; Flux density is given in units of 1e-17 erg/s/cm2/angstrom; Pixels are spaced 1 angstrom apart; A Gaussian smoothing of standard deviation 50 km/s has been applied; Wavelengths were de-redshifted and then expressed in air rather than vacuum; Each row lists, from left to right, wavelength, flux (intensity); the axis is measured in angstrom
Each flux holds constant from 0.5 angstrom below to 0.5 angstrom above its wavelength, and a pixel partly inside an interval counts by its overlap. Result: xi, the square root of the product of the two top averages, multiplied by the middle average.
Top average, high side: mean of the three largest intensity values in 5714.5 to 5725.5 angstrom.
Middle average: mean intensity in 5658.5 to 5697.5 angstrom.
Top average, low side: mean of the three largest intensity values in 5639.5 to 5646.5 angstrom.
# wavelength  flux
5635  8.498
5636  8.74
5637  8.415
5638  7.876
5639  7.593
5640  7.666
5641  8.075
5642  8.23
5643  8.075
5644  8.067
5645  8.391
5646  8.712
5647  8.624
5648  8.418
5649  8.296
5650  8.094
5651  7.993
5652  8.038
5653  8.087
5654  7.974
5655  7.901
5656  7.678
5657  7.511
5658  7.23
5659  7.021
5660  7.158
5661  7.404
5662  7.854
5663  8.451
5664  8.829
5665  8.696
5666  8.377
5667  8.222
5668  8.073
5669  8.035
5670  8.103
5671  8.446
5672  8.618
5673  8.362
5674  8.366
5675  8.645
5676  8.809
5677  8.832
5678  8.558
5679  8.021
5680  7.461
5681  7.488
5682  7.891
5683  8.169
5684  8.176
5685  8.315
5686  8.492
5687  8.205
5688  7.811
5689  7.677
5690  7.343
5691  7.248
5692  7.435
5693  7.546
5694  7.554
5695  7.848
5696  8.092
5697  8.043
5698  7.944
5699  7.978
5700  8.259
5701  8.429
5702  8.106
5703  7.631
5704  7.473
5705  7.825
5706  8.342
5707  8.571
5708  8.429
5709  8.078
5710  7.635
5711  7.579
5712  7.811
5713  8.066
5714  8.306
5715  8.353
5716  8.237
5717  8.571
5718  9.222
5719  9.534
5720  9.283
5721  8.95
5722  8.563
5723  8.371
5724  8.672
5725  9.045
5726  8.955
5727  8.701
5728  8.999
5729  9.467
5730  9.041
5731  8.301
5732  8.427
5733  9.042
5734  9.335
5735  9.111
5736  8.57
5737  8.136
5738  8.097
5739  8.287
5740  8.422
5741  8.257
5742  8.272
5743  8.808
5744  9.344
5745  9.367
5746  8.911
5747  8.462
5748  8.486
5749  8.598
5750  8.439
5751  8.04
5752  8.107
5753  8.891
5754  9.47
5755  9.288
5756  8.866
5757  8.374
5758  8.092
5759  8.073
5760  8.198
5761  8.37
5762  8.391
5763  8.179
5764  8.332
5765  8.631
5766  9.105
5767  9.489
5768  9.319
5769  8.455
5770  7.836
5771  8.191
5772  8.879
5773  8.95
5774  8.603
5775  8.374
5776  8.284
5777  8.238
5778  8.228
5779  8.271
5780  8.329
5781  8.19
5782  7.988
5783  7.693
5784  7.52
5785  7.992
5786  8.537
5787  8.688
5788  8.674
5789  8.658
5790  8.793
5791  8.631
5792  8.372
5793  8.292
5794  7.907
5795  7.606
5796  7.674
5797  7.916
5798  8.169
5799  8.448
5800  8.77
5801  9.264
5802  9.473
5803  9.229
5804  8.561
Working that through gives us 71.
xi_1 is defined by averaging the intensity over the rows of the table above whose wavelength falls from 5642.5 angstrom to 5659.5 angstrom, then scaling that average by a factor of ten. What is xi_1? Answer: 80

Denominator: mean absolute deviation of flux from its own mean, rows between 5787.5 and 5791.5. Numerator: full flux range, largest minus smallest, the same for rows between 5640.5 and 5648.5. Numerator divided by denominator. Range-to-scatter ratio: 12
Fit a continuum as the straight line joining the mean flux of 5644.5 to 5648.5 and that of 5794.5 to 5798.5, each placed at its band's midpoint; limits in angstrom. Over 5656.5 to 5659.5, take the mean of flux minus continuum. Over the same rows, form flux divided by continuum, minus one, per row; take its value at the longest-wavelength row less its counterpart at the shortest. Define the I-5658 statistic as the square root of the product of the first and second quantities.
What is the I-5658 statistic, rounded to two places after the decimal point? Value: 0.26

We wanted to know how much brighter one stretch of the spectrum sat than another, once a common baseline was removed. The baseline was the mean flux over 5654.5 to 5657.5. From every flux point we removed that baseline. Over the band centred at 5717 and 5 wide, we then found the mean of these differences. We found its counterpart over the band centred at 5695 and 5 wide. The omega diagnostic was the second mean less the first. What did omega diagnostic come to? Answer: -1.0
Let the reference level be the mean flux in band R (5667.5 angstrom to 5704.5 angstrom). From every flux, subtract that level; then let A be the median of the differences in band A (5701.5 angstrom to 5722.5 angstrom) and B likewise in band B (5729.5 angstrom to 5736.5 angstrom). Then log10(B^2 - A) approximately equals -0.1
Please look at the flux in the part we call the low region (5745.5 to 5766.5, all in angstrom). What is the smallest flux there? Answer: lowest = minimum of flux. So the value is 8.04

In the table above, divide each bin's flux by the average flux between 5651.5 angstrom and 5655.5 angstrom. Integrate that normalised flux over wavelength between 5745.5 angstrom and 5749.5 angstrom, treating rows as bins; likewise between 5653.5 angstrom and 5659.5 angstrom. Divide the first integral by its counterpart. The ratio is 0.76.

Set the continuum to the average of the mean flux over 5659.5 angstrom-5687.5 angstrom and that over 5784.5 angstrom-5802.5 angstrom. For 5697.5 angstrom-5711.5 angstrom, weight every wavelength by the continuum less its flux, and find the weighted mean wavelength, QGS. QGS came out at 5705.1 angstrom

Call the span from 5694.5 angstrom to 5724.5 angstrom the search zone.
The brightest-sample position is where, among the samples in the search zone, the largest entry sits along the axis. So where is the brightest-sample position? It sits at 5719 angstrom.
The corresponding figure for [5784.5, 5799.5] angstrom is 5790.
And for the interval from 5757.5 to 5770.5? 5767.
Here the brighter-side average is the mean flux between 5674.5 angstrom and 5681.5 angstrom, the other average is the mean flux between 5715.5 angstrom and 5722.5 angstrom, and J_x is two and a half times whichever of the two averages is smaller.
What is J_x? 20.6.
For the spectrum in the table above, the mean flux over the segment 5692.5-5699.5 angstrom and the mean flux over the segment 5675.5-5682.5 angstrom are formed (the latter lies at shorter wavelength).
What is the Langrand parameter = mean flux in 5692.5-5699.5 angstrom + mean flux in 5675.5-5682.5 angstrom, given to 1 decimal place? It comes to 16.0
